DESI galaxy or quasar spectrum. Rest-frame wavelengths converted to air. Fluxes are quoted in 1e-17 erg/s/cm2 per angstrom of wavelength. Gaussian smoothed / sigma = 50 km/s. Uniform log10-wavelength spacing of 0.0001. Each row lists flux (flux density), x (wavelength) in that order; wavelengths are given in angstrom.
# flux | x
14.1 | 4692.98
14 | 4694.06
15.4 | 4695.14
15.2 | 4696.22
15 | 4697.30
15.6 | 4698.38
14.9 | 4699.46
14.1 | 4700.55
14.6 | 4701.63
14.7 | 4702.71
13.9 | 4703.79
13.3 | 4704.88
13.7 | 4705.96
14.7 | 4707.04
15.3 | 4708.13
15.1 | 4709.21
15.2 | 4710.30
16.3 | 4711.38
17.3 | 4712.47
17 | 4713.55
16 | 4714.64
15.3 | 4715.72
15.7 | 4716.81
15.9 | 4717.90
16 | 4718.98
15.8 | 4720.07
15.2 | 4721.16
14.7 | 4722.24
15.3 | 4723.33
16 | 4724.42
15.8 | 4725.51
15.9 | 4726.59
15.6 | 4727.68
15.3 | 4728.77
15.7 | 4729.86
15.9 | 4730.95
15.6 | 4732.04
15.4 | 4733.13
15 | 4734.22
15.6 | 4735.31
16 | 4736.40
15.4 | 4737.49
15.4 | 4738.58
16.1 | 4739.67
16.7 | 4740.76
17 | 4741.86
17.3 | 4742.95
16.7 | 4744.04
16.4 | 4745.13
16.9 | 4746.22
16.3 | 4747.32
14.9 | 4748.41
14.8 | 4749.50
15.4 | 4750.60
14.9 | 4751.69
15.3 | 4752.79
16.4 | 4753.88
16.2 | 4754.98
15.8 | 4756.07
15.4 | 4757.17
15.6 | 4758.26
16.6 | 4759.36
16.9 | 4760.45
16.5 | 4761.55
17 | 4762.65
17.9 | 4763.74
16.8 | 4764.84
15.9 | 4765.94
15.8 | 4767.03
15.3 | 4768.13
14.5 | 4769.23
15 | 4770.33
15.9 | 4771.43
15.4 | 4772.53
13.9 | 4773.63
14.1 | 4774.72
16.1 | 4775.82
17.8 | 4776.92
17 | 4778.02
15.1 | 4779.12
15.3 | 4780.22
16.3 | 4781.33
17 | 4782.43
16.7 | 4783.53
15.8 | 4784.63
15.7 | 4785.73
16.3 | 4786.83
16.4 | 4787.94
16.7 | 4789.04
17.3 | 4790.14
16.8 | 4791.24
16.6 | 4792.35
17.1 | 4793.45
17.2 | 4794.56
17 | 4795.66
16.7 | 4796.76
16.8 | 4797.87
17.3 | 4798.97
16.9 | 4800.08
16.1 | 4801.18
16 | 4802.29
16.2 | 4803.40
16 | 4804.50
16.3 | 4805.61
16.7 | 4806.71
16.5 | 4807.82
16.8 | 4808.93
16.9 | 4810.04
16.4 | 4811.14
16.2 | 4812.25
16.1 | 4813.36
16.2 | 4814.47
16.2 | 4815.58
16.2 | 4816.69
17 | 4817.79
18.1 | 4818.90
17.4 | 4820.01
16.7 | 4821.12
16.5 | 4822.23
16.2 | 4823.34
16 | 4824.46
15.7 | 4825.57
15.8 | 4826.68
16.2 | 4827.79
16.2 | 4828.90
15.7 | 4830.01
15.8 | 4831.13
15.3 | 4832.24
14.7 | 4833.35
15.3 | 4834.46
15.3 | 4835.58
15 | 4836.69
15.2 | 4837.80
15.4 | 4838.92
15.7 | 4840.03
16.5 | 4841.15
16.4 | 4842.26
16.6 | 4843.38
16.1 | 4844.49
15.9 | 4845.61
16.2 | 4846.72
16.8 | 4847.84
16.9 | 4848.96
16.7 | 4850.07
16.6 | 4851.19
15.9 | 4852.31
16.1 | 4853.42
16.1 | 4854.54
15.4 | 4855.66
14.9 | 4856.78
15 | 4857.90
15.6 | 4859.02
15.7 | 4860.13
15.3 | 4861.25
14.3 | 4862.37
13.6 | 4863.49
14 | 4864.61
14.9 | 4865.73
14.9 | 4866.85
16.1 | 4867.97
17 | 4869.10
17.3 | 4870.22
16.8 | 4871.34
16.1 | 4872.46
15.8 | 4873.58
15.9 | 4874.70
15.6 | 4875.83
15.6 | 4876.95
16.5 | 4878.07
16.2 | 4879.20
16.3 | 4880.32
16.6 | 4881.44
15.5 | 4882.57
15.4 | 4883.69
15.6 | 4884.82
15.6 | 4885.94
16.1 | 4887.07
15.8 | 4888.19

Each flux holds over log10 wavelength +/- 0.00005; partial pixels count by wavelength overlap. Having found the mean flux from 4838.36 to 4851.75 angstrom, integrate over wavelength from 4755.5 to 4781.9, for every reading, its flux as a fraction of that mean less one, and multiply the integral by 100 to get -65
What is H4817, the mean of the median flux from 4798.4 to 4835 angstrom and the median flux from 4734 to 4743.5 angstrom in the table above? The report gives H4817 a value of 16.1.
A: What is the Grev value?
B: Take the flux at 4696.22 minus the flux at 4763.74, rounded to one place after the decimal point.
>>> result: -2.7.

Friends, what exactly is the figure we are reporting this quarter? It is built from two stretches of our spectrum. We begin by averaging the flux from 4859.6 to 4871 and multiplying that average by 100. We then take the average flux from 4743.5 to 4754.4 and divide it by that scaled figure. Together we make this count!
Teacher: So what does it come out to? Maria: 0.0103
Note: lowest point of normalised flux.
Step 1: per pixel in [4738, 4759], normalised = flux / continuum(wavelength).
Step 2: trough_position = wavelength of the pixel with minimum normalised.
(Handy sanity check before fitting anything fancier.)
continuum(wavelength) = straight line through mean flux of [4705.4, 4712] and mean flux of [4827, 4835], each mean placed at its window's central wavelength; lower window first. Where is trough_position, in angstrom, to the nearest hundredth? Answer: 4749.50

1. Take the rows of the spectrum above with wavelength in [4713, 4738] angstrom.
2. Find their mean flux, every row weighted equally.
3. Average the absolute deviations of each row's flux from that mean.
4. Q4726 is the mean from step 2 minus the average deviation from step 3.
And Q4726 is 15.3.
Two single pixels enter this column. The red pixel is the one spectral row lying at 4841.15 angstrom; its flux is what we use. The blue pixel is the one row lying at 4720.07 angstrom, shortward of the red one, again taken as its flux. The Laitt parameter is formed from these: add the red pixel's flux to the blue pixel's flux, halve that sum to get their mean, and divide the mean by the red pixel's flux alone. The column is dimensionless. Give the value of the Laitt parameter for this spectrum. 0.979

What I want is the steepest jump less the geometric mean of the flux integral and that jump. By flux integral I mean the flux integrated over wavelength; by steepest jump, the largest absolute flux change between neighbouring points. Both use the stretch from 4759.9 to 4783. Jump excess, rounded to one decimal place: -25.2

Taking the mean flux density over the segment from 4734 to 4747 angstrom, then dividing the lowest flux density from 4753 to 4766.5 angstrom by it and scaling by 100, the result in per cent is 95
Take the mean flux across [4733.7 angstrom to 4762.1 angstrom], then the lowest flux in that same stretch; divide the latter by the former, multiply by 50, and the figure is 46.3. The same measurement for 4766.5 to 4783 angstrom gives 44.5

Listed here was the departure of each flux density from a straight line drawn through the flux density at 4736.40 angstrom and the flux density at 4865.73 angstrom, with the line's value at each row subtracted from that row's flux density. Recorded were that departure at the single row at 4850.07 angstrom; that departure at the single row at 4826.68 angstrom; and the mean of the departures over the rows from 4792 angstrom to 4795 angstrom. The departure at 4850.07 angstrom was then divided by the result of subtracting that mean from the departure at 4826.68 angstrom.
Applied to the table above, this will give -2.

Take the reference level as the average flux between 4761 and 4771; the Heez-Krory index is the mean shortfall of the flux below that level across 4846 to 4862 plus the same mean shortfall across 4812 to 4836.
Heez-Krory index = 0.1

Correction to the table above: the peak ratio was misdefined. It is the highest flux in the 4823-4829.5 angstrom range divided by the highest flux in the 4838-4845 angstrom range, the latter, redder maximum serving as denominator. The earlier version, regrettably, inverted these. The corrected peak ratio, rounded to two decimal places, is 0.98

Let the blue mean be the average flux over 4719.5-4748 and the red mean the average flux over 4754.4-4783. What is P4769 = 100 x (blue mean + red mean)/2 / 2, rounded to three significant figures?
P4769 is 796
